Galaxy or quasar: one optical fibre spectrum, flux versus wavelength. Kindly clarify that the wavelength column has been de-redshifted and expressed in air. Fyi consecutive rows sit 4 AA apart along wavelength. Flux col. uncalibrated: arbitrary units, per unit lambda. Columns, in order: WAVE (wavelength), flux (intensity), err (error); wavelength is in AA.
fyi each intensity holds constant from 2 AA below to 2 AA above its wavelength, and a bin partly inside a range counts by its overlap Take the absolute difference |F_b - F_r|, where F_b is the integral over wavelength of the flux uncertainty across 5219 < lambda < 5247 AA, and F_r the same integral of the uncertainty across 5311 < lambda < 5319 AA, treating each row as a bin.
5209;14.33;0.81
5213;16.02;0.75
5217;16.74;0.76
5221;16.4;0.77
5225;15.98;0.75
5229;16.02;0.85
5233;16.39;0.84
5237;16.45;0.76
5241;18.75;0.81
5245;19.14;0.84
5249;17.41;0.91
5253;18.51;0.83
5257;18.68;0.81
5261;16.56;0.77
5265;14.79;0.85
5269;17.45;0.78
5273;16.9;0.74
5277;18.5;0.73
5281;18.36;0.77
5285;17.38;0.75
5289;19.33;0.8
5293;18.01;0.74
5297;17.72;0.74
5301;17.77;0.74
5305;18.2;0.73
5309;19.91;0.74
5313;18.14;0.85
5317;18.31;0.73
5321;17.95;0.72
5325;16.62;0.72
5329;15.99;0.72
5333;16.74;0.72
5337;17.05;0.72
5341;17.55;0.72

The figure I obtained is 16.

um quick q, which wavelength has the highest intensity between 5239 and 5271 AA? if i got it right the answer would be 5245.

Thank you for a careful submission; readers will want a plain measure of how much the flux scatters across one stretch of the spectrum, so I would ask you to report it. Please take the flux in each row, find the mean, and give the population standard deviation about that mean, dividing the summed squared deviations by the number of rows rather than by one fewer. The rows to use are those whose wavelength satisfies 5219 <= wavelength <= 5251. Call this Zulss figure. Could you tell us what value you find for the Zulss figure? 1.16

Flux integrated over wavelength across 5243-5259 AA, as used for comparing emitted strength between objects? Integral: 295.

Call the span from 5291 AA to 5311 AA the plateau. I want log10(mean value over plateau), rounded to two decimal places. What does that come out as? 1.26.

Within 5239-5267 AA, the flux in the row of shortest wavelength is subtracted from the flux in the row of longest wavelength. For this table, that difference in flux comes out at -4.0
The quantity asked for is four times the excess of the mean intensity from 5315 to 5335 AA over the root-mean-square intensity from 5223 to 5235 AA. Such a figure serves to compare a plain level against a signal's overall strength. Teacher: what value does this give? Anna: 4.0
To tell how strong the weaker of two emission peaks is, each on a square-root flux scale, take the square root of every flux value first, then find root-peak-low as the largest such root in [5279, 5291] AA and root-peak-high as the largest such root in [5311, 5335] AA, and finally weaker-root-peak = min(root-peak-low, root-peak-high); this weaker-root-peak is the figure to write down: 4.28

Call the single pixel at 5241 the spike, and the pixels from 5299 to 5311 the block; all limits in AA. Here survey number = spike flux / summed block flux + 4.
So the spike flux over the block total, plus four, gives 4.34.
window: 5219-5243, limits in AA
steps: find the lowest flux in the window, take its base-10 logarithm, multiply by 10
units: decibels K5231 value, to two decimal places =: 12.04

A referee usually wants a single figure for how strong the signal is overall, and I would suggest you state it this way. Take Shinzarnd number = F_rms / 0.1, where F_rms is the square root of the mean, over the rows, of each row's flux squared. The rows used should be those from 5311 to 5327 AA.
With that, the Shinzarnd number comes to 178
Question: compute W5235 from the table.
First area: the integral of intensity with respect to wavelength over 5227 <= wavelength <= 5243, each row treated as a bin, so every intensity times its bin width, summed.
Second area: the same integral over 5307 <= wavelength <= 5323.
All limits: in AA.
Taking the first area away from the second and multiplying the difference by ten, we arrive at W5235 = 268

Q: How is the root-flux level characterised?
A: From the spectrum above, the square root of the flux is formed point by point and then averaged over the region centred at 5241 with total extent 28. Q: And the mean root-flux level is 4.18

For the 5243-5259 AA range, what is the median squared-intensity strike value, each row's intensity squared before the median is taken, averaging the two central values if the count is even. 346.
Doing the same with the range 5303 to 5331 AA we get 329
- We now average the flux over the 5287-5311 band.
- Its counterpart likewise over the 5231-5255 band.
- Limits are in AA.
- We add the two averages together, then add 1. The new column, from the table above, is 37.3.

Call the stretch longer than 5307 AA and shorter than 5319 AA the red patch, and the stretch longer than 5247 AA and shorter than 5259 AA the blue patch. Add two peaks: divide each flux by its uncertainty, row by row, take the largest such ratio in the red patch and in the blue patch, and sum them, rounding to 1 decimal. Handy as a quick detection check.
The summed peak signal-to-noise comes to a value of 50.0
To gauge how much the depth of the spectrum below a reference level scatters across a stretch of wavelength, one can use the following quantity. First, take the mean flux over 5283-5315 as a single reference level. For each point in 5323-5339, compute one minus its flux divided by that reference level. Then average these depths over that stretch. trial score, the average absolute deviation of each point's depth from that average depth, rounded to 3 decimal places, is 0.017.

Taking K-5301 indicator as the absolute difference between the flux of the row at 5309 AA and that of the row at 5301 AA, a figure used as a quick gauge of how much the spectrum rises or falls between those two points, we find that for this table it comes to 2.1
